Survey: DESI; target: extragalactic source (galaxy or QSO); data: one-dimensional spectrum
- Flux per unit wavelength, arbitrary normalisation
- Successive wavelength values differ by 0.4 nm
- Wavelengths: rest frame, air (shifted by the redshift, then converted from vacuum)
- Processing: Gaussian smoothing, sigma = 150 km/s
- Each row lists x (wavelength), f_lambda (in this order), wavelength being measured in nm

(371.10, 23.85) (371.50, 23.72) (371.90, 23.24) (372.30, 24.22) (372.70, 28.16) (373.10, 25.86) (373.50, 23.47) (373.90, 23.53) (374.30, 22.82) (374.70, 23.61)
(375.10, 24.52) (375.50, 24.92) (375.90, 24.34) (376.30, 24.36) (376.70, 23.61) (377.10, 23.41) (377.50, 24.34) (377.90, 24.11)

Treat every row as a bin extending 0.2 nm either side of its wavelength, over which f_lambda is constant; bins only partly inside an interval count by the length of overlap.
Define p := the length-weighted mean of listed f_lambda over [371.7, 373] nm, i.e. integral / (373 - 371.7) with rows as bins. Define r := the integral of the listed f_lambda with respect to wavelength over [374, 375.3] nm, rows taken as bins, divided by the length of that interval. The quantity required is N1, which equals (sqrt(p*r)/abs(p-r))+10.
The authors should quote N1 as 25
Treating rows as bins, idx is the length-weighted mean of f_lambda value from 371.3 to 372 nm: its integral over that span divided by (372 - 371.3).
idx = 23.5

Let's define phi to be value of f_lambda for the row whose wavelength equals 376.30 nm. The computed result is 24.36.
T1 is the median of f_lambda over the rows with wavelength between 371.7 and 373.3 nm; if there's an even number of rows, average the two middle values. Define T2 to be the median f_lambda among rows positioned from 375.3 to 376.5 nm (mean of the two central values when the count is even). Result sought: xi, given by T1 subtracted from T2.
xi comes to -0.7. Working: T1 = 25.0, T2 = 24.4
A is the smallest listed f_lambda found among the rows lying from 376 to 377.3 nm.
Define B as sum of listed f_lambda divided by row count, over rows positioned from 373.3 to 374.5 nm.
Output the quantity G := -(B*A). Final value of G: -545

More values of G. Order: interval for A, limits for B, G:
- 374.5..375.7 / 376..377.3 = -562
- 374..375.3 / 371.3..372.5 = -541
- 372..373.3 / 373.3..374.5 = -564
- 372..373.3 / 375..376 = -596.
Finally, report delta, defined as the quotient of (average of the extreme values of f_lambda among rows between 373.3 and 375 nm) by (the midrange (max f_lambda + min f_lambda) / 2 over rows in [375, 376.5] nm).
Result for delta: 0.94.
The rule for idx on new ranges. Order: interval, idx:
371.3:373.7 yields 24.8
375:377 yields 24.3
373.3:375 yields 23.4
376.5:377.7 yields 23.8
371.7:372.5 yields 23.7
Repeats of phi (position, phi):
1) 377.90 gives 24.11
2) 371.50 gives 23.72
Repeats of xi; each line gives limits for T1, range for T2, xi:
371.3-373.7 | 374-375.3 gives -0.4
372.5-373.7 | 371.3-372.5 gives -2.1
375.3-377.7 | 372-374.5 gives -0.5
